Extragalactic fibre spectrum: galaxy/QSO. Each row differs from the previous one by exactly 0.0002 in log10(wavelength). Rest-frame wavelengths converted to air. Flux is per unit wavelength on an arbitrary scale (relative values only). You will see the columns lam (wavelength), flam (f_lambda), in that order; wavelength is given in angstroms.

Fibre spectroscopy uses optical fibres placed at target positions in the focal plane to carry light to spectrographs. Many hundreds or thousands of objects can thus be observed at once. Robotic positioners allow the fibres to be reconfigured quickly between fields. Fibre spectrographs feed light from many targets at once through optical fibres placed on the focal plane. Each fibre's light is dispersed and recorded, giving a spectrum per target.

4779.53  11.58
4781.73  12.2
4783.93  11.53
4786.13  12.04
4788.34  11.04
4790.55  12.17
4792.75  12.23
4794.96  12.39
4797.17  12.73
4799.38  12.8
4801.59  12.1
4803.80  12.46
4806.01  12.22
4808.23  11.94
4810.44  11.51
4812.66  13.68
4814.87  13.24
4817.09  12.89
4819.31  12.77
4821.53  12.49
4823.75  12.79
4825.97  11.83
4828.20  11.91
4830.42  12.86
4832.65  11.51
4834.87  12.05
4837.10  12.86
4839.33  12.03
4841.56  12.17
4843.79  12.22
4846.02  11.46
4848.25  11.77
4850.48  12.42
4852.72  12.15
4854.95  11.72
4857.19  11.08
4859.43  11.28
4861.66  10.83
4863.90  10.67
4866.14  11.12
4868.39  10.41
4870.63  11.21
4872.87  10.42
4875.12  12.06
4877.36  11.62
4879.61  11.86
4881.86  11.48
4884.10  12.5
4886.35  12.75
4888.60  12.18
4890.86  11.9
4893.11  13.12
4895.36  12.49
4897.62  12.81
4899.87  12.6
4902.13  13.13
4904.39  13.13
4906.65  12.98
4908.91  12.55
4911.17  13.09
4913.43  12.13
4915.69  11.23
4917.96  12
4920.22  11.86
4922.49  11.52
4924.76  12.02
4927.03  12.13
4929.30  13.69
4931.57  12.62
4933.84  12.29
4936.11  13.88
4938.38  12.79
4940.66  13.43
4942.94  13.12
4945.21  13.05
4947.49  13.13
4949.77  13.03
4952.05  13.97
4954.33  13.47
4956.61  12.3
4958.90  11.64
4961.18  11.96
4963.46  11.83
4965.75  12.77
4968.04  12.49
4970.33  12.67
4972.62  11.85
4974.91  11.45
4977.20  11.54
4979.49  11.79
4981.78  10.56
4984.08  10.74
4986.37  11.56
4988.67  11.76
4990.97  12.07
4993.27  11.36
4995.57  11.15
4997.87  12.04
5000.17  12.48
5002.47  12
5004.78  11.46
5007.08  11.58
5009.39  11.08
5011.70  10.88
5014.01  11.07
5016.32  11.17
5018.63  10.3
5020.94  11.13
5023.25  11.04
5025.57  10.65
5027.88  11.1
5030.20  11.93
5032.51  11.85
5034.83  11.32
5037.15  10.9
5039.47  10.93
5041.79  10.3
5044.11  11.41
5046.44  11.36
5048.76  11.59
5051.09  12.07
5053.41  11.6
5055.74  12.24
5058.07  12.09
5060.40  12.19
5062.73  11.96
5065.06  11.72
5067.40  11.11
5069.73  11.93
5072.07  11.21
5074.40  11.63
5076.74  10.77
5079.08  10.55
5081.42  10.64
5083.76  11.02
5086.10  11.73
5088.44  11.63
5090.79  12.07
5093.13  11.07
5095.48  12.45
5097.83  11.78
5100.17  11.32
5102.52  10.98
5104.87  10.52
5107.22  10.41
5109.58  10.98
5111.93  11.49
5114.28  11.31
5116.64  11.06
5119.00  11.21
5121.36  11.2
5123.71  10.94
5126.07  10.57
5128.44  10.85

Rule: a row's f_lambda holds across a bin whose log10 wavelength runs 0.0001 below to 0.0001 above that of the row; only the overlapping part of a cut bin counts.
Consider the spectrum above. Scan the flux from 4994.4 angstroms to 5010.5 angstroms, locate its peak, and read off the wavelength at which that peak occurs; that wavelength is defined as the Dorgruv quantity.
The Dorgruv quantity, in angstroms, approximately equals 5000.17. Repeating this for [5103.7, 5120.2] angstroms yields 5111.93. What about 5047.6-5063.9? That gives 5055.74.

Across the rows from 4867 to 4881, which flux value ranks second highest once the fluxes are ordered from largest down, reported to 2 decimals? 11.86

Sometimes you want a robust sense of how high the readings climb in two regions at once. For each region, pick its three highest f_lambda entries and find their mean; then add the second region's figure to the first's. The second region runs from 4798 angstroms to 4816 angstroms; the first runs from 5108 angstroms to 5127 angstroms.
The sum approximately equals 24.6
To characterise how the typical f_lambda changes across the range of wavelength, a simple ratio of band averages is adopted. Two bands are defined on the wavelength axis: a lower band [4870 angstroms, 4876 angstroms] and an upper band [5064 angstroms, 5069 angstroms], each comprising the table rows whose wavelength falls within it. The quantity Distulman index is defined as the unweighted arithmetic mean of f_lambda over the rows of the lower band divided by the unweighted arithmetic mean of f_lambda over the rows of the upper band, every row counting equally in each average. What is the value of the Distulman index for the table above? 0.98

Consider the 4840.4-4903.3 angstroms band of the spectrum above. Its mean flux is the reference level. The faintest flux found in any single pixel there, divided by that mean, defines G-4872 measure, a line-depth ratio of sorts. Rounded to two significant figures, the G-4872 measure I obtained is 0.88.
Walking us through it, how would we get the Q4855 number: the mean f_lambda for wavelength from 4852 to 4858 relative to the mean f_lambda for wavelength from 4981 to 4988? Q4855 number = 1.06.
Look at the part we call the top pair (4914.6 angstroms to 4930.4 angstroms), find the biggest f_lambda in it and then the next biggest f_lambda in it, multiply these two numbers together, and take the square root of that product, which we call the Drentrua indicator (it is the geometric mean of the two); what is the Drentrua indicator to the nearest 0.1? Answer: 12.9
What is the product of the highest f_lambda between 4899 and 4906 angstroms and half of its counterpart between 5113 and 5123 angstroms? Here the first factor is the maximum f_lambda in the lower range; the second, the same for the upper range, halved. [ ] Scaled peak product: 74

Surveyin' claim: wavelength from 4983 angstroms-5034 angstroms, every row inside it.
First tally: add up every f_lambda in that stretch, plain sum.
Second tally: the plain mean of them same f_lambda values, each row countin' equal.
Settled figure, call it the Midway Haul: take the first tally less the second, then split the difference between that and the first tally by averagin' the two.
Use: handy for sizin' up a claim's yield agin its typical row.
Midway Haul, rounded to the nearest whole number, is 245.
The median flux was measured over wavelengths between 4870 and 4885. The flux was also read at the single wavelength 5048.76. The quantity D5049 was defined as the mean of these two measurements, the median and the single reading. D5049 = 11.6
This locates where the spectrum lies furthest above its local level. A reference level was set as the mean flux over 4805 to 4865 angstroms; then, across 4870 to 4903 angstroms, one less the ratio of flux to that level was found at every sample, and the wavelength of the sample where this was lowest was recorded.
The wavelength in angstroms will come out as 4902.13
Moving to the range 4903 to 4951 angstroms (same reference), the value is 4936.11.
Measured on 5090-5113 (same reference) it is 5095.48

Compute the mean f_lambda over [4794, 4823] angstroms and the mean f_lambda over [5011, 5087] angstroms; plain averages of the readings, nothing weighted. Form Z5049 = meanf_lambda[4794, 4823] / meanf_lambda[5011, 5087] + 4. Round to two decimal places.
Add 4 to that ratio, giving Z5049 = 5.11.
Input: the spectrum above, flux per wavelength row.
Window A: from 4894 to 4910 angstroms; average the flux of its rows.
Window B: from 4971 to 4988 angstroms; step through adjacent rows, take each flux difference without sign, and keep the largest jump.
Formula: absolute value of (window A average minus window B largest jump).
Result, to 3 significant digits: 11.6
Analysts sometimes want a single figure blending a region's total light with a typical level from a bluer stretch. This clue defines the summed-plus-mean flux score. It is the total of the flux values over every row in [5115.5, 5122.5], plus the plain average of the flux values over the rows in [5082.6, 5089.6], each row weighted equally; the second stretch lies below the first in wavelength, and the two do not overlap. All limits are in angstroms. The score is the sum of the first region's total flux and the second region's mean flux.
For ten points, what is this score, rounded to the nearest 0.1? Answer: 44.9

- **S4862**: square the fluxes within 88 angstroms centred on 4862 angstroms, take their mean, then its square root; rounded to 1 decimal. 12.0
